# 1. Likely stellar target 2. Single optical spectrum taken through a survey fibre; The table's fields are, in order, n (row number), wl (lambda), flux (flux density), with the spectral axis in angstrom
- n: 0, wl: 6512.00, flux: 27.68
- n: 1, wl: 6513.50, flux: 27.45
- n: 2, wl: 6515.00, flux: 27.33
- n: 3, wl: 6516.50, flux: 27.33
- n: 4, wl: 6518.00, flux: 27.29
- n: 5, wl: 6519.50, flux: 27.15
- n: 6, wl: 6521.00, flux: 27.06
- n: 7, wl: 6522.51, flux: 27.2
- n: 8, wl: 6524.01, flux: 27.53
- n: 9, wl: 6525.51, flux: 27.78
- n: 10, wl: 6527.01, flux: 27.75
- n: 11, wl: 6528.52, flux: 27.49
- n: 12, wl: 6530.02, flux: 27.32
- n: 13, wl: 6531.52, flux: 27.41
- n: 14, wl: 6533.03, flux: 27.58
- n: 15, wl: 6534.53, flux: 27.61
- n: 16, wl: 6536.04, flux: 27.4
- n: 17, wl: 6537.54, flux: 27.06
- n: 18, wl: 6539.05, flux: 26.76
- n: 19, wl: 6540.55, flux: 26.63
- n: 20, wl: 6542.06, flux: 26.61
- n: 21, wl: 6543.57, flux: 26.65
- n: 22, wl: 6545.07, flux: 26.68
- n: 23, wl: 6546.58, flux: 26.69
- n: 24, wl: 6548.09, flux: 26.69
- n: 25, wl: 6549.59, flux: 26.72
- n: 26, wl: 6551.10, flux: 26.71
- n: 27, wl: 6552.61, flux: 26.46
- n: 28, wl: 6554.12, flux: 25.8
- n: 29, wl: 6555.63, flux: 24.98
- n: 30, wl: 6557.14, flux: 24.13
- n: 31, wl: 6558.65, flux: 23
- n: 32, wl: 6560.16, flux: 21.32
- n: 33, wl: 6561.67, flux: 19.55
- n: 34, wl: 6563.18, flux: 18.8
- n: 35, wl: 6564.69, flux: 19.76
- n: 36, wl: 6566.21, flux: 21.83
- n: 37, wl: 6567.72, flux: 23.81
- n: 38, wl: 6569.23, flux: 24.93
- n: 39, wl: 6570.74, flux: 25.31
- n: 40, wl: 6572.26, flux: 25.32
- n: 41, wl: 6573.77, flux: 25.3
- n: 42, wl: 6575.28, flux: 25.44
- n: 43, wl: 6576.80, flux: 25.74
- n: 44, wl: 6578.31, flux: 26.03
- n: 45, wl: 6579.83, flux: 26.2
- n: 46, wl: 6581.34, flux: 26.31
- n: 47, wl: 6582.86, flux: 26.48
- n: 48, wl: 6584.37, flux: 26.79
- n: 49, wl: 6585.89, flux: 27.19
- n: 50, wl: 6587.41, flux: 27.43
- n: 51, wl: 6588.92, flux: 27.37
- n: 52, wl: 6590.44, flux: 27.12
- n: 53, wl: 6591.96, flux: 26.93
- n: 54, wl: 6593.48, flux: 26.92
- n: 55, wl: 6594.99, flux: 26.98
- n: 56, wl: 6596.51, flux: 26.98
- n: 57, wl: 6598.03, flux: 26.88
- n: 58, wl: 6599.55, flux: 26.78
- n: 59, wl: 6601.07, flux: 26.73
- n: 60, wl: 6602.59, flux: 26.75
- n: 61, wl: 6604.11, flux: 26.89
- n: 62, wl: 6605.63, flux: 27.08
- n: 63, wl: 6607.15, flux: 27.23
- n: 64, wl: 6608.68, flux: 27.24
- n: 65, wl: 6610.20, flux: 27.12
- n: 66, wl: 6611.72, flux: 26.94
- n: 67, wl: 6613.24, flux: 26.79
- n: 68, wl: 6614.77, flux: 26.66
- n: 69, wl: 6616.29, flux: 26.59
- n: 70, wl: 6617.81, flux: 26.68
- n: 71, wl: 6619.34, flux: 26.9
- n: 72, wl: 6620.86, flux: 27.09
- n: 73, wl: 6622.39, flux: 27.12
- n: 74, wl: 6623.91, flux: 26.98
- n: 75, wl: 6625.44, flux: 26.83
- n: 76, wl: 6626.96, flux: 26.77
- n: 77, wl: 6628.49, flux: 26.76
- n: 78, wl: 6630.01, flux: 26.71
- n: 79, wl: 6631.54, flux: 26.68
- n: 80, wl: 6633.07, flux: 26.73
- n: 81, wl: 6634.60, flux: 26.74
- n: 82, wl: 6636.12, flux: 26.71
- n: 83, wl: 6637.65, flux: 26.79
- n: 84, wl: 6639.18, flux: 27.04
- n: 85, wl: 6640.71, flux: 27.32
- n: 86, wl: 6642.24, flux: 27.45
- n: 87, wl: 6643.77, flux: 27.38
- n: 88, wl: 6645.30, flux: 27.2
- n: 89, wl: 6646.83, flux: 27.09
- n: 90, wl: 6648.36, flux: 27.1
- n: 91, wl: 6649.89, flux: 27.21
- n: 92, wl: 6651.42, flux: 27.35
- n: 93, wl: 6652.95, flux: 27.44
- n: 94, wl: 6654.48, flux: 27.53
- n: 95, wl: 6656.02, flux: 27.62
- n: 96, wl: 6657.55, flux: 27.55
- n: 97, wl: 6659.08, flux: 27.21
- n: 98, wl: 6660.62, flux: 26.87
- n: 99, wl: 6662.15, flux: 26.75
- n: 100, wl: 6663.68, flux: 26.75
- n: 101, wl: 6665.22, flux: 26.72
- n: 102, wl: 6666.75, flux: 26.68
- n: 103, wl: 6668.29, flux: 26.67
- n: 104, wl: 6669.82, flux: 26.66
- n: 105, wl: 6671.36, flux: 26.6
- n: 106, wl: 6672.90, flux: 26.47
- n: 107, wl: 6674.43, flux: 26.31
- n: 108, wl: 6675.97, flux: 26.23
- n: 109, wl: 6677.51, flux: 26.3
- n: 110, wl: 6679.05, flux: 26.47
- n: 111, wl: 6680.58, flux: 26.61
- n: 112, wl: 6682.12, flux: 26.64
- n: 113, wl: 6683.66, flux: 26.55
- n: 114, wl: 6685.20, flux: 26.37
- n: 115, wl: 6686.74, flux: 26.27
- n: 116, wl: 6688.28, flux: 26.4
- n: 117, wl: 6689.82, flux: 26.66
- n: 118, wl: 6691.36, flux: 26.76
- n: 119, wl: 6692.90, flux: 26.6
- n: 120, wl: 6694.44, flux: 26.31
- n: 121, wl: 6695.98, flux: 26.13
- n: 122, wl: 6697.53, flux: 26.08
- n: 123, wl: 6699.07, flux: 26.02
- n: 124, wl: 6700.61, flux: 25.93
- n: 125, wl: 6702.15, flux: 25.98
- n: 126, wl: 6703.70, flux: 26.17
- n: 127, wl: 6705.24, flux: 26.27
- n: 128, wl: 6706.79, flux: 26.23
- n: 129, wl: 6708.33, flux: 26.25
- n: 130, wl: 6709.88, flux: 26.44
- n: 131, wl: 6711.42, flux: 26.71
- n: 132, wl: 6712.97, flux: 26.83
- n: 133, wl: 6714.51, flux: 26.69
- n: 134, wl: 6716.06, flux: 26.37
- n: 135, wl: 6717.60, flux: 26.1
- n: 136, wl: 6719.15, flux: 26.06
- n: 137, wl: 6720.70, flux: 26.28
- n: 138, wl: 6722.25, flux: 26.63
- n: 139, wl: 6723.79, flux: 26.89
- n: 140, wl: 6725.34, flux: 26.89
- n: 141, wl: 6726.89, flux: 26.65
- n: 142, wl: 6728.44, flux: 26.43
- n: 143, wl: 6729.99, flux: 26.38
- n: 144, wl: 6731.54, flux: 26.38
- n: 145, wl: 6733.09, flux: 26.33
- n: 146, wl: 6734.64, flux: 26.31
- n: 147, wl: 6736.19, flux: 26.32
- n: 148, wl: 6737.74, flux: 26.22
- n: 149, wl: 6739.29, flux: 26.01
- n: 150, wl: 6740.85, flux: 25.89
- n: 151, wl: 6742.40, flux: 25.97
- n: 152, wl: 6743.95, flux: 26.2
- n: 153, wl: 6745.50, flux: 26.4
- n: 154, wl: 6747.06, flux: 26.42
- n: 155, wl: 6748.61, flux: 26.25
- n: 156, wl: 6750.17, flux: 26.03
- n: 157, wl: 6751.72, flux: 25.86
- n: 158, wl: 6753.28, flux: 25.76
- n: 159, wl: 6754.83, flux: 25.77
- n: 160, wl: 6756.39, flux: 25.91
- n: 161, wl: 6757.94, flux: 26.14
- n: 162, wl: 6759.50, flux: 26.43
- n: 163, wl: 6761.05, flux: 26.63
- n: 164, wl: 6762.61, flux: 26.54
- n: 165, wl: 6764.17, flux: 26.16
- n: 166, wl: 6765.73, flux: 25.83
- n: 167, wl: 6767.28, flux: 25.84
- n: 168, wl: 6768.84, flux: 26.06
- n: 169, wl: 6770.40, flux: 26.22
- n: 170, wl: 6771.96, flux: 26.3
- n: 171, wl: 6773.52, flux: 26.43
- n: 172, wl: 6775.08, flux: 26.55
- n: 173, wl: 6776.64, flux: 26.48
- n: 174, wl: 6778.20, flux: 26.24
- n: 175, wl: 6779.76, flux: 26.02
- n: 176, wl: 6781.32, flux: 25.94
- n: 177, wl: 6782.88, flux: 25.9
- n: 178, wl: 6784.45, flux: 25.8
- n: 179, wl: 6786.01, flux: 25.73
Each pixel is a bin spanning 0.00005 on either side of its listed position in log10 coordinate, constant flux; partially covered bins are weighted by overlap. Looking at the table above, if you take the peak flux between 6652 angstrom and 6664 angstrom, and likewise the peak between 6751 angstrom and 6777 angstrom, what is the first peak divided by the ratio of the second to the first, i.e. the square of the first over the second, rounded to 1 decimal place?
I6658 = 28.6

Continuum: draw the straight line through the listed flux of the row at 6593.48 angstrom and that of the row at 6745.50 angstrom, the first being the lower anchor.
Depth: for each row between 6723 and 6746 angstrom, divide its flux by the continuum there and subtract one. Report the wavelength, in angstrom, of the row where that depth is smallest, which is 6740.85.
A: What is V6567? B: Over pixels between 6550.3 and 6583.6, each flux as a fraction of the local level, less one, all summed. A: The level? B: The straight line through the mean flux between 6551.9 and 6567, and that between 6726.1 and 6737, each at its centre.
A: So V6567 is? 1.5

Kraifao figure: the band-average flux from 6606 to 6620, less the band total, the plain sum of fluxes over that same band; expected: -215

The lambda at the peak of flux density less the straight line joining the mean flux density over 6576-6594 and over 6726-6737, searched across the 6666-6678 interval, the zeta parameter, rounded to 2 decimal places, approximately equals 6666.75 angstrom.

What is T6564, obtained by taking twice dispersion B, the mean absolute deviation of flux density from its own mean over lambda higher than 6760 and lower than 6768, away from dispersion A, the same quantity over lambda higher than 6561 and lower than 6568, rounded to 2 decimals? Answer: 1.04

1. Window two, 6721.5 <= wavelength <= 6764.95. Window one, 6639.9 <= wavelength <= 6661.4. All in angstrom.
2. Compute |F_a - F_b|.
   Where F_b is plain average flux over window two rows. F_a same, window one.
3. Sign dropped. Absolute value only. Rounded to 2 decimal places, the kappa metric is 1.03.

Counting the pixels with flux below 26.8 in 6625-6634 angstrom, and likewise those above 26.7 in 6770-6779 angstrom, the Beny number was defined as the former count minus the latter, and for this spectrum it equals 5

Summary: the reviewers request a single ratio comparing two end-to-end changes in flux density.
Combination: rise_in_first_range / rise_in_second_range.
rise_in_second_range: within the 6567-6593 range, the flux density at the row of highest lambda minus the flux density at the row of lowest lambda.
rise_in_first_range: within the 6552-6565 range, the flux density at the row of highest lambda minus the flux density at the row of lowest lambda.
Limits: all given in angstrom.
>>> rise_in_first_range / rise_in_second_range -2.1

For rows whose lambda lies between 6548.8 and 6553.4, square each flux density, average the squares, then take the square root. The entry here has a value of 26.6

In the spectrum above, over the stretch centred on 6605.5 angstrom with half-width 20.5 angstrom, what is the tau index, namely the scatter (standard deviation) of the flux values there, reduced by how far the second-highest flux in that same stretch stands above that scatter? -26.9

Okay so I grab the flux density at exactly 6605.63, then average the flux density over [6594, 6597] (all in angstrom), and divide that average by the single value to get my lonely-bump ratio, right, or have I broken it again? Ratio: 1.00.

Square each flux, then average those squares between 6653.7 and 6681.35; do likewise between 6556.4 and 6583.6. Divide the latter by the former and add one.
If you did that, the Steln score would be 1.80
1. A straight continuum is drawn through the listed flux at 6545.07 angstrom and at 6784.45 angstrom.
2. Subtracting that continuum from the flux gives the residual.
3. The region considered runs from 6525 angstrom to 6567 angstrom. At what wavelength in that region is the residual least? 6563.18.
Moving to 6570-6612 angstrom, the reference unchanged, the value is 6570.74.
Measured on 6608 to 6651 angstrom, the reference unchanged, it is 6616.29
